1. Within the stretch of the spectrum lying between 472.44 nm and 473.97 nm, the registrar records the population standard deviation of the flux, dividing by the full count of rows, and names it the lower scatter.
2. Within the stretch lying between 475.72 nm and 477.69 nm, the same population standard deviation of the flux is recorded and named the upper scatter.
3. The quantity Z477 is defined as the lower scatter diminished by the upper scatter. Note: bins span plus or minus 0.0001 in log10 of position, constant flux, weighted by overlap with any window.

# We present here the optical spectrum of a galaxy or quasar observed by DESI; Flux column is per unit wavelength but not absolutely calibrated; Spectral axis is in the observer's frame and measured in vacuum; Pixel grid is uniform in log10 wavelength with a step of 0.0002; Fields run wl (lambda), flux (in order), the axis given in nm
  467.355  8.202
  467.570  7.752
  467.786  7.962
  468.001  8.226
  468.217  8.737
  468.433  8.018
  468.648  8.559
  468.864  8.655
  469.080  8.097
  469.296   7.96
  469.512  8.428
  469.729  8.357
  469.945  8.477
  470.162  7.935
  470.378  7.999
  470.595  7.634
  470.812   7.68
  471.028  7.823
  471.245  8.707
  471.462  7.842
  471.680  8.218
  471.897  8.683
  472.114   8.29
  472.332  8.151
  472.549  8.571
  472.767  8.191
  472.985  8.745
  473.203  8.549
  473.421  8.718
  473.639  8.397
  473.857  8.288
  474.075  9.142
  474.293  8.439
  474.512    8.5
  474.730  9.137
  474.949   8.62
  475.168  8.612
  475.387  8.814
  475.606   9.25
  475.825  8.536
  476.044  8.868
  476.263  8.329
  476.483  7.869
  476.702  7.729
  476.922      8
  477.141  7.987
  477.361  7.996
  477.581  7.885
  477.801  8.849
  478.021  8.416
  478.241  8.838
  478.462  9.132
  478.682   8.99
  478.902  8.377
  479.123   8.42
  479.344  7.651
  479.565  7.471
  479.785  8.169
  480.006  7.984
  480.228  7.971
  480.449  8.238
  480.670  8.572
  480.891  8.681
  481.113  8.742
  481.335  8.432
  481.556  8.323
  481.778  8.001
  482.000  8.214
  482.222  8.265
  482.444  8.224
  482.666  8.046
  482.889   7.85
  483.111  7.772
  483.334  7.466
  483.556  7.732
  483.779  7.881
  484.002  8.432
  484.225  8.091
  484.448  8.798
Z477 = -0.15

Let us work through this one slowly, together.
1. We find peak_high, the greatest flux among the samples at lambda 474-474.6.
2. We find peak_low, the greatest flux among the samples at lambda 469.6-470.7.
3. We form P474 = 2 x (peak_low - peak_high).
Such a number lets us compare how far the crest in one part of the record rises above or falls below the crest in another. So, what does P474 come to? -1.33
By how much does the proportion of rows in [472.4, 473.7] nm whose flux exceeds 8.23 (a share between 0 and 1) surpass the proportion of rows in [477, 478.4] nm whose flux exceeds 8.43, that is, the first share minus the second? 0.50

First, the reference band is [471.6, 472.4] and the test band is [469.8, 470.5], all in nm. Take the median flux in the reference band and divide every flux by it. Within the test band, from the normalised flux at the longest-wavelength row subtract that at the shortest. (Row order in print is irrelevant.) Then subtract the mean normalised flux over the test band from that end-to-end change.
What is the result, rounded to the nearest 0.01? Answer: -1.04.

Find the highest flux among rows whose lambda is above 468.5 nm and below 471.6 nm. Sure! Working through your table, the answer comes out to 8.707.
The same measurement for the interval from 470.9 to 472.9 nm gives 8.707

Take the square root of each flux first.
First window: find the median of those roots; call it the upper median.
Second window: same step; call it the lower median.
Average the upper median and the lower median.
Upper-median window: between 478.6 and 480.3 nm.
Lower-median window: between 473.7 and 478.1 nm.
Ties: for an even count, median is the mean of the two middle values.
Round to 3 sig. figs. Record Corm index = 2.88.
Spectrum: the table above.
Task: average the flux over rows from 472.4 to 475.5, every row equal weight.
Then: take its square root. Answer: 2.94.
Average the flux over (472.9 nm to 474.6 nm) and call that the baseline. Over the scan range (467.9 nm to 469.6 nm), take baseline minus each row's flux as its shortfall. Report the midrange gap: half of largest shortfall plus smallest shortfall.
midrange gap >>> 0.25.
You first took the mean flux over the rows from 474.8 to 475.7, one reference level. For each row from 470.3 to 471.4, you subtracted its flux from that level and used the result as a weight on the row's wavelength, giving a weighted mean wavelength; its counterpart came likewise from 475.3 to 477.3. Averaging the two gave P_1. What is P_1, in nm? 473.76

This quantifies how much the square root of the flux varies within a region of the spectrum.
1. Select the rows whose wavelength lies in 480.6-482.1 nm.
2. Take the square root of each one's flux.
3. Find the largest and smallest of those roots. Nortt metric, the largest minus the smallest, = 0.128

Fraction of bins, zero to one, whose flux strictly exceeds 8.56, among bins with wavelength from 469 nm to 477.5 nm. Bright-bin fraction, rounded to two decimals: 0.31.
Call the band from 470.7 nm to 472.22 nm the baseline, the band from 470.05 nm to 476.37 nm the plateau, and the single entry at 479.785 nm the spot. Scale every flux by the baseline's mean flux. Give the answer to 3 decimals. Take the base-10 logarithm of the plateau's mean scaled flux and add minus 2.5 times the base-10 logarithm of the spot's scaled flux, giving 0.015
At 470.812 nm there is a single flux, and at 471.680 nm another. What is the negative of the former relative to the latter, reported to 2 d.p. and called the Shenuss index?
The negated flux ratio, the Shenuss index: -0.93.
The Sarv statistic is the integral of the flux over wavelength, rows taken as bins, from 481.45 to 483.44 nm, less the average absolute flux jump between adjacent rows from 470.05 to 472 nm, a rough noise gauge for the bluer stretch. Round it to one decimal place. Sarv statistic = 15.6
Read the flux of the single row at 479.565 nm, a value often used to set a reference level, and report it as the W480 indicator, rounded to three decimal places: 7.471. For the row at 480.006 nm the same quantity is 7.984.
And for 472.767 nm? 8.191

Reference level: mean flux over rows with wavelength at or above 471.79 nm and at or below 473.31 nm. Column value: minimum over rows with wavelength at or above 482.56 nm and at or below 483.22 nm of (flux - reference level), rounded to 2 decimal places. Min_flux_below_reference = -0.68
